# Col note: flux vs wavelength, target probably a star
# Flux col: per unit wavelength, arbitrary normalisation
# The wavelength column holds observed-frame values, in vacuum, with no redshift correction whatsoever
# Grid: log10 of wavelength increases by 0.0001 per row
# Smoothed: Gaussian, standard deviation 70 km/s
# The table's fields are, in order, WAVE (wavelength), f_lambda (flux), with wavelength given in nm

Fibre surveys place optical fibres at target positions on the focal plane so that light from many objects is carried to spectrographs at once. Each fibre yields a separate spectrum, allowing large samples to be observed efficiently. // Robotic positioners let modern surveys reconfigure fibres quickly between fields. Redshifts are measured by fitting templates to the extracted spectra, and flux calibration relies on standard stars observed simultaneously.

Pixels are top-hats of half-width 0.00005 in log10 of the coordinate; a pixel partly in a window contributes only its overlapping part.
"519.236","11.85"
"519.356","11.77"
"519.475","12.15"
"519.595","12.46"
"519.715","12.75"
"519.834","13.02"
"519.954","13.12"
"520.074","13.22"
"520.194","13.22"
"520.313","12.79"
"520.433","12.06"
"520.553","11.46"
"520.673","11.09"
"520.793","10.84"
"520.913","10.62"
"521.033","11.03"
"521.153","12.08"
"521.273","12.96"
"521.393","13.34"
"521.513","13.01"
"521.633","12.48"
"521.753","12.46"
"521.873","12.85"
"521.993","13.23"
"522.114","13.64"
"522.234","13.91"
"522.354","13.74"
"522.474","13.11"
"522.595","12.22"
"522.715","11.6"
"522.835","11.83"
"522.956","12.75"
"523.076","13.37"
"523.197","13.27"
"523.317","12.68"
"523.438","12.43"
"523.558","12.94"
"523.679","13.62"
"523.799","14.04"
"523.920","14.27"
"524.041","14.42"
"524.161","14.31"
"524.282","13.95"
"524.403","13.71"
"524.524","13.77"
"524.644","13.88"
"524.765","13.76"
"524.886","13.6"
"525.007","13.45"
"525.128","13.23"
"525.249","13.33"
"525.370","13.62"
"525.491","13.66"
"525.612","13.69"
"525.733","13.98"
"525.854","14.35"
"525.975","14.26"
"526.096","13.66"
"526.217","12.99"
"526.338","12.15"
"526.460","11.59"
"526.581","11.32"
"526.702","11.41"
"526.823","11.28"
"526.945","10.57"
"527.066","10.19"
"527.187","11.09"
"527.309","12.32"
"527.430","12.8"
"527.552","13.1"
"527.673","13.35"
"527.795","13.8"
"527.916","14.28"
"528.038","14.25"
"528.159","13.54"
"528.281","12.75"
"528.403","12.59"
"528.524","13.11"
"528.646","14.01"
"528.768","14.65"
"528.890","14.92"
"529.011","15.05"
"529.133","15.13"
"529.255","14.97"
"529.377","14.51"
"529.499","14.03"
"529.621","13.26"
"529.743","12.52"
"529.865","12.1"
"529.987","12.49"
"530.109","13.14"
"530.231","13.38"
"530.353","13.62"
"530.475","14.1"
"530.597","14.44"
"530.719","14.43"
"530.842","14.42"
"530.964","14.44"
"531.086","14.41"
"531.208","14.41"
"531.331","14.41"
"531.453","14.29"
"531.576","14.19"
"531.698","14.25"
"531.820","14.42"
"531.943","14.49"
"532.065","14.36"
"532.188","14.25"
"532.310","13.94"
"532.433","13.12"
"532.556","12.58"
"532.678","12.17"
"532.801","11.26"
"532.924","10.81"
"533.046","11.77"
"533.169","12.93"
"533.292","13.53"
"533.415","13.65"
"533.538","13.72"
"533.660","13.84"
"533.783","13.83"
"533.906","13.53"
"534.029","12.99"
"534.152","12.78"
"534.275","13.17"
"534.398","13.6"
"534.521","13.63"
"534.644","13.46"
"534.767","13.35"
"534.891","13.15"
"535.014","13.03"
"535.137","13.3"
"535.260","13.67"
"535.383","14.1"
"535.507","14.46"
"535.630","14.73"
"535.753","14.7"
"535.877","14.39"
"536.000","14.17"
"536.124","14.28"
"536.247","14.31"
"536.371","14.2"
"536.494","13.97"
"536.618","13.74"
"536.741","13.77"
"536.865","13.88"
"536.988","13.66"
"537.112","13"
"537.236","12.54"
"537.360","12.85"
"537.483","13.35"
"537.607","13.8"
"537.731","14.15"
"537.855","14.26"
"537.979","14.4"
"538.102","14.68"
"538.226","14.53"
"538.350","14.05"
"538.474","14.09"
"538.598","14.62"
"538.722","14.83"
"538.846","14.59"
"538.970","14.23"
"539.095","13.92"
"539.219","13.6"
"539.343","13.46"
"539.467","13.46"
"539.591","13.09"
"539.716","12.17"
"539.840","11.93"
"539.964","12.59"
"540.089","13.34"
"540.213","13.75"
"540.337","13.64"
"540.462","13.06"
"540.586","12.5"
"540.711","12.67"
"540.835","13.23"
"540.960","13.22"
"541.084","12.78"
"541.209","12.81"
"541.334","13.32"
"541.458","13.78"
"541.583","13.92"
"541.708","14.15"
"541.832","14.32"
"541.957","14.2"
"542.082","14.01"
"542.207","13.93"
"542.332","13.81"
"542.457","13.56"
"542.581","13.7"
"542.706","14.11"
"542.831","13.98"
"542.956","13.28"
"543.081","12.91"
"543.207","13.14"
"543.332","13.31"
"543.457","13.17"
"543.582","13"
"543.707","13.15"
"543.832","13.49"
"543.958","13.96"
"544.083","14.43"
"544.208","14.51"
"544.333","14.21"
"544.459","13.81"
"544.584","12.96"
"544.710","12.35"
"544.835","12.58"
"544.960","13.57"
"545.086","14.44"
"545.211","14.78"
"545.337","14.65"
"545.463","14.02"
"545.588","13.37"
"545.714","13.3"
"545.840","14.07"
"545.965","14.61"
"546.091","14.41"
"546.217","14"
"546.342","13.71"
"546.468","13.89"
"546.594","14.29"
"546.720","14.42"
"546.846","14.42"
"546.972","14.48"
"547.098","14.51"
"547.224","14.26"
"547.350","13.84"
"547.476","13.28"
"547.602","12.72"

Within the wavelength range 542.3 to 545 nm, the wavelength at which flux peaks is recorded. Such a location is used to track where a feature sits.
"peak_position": 544.208 nm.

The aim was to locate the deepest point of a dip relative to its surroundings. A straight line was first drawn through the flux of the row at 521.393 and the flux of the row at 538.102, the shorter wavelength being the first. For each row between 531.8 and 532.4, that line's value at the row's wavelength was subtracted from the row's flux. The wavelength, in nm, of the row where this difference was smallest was 532.310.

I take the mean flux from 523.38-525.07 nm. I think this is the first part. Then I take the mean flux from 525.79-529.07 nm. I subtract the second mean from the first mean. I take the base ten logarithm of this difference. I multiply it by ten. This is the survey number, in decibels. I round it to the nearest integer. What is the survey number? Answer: -1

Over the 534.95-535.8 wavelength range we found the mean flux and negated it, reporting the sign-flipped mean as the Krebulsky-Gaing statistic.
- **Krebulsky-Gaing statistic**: -14.0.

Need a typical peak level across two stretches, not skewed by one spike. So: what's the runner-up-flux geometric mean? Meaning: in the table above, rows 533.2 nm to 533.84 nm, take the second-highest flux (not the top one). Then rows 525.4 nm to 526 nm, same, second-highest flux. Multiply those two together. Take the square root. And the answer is 14.0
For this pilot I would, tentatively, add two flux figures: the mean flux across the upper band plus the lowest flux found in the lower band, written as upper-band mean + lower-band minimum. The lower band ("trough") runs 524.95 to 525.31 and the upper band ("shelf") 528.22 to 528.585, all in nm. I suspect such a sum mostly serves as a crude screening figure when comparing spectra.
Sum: 26.0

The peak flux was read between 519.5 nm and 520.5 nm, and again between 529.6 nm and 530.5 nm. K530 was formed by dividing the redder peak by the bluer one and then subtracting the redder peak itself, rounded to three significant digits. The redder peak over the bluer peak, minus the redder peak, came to -13.0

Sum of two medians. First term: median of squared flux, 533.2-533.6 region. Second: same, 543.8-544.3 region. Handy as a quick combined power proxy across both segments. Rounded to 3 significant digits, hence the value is 388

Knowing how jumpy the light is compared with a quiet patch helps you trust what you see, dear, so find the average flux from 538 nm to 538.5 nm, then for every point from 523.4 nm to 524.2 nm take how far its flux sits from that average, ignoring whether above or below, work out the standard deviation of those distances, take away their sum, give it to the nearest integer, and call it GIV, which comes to -4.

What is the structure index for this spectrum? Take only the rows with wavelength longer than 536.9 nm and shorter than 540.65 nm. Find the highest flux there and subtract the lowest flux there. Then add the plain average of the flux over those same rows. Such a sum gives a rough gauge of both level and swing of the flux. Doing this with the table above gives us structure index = 16.5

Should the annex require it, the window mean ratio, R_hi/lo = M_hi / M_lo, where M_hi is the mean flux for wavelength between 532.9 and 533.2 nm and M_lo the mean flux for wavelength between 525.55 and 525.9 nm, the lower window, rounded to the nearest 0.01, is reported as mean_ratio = 0.85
